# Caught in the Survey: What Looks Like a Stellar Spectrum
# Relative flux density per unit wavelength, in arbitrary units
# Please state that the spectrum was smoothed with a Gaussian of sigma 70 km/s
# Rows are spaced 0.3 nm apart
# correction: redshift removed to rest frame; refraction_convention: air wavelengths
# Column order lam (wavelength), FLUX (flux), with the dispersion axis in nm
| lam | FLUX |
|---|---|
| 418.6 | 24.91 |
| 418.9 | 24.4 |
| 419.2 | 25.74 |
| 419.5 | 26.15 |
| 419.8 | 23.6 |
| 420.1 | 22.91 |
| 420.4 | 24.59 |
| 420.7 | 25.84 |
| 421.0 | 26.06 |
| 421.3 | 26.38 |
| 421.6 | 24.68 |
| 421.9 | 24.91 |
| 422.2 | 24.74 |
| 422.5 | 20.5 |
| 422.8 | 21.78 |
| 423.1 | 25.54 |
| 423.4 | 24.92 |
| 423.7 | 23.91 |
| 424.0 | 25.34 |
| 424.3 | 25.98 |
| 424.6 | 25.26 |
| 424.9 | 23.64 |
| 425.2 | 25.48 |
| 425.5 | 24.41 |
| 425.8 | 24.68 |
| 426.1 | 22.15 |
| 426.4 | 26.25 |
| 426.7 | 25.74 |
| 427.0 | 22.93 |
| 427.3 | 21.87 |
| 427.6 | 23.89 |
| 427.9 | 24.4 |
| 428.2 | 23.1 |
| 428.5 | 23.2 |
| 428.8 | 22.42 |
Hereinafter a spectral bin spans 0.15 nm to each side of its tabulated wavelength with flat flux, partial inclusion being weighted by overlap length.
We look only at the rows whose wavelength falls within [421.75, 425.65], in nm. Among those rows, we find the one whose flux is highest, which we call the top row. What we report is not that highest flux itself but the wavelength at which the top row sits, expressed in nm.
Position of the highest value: 424.3 nm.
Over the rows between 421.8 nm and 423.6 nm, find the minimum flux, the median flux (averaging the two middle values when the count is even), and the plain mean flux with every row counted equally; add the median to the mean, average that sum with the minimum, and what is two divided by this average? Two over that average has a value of 0.0579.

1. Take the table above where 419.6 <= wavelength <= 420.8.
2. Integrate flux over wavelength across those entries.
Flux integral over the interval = 29.1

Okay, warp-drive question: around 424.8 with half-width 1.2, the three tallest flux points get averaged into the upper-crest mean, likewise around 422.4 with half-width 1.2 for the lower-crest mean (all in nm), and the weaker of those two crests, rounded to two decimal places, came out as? 25.60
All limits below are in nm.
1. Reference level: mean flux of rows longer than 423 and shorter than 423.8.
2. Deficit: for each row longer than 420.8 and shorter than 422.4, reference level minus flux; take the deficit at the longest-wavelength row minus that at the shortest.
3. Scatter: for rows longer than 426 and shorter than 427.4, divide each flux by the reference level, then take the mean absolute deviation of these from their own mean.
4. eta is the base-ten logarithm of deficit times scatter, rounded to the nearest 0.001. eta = -1.027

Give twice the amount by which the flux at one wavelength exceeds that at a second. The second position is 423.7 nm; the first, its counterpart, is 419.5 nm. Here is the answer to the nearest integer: 4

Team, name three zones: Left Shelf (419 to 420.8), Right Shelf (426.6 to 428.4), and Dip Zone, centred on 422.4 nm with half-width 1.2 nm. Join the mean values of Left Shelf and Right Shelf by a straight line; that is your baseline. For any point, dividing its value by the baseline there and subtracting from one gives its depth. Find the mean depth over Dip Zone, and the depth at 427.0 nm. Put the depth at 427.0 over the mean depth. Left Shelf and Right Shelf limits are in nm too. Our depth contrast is 3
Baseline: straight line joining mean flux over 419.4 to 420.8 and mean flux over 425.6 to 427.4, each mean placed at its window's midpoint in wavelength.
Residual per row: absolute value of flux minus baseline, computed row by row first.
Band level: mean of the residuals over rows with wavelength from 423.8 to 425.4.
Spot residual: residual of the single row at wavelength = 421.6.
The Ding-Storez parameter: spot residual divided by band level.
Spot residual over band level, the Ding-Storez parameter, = 0.2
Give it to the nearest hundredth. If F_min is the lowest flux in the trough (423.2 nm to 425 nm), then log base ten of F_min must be 1.37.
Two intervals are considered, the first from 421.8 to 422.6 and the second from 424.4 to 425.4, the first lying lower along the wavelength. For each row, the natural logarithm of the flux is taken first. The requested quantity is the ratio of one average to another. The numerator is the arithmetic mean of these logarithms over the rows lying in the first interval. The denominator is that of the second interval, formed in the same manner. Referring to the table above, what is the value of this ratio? 0.98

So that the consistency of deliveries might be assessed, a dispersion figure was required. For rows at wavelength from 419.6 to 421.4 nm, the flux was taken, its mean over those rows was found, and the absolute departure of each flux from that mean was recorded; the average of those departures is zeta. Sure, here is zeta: 1.2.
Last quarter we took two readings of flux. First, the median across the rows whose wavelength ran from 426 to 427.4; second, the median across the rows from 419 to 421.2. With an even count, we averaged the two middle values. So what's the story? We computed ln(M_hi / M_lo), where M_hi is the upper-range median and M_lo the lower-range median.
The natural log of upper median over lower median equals -0.12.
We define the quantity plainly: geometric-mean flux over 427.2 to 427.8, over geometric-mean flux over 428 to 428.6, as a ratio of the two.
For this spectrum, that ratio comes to 0.99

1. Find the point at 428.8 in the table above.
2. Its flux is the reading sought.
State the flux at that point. 22.42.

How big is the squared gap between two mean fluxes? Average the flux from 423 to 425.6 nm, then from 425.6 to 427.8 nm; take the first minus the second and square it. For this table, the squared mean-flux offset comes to 1.0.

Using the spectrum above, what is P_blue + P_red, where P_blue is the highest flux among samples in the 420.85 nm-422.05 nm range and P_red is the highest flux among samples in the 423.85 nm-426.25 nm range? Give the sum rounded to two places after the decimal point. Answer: 52.36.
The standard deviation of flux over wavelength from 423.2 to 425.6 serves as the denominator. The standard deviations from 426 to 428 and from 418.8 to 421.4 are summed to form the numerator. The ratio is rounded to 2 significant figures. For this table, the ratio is 3.6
